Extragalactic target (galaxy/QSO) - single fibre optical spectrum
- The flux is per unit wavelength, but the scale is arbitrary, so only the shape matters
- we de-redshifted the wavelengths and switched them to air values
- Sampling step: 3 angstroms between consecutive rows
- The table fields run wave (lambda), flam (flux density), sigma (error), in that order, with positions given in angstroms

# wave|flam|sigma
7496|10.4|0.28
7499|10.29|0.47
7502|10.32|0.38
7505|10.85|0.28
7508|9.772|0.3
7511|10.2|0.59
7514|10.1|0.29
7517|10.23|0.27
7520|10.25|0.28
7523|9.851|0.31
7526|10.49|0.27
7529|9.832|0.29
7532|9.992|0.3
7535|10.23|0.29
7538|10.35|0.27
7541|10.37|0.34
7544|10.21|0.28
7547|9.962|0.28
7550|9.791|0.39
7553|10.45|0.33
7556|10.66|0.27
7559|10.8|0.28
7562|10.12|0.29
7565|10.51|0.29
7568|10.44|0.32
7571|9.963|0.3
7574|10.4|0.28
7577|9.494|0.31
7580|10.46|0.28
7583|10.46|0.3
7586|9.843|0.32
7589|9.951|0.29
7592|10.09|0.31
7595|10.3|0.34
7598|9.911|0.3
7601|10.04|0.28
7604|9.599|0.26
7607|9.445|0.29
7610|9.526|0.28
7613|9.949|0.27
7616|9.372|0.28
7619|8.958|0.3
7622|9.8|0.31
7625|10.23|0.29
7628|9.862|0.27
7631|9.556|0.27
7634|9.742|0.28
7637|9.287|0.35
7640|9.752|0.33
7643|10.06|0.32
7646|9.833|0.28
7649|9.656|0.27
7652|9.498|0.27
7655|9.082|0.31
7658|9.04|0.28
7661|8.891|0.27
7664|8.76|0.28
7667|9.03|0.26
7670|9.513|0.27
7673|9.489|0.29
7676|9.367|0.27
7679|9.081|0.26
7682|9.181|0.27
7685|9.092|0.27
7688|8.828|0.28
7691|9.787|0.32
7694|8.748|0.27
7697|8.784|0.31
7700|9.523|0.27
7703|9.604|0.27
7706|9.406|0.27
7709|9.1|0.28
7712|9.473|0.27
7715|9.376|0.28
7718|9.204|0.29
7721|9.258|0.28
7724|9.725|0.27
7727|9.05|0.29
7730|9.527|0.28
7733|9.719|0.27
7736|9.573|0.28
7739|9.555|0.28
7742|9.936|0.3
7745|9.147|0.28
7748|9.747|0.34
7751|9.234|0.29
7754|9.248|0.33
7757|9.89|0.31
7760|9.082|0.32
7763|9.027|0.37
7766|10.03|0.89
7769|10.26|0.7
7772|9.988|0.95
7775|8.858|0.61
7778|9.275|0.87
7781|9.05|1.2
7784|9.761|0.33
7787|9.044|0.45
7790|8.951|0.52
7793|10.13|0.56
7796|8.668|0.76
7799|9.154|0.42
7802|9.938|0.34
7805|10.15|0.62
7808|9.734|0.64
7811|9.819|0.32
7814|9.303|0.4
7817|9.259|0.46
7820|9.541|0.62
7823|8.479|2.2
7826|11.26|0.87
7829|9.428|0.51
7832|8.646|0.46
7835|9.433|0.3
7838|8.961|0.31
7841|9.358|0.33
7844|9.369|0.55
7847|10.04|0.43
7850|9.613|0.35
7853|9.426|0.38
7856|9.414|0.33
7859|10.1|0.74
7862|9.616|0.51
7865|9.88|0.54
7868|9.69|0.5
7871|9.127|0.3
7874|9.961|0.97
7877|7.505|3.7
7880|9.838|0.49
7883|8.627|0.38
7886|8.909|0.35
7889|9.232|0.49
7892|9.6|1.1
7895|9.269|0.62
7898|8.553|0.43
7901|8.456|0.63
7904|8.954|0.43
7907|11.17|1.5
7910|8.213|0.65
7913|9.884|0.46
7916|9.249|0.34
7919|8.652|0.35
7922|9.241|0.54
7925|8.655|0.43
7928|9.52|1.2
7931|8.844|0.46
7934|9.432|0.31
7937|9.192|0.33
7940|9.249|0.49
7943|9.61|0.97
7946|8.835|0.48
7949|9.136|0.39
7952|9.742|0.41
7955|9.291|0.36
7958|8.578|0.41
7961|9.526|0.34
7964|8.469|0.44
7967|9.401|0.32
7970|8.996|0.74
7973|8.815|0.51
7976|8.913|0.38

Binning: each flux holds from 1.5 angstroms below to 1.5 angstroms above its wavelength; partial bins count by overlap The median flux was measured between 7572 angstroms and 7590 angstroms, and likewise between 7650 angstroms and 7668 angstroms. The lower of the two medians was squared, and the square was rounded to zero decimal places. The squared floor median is 82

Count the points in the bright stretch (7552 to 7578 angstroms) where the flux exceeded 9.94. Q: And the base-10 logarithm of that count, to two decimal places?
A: 0.90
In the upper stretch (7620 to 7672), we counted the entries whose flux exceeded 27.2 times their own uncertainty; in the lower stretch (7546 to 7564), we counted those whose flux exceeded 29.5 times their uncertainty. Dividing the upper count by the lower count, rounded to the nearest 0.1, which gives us 3.2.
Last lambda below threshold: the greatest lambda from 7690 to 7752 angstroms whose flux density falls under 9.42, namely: 7751 angstroms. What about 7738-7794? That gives 7790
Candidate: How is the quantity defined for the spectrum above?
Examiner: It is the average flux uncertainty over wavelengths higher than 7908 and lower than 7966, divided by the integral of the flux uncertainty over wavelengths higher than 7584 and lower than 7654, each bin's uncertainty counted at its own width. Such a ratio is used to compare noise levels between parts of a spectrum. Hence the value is 0.0243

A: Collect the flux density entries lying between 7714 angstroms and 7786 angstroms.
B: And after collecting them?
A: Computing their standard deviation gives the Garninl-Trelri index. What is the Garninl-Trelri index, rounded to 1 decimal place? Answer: 0.4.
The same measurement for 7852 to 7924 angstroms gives 0.7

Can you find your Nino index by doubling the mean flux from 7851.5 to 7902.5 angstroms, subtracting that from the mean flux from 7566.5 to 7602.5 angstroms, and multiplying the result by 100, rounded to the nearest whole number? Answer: -838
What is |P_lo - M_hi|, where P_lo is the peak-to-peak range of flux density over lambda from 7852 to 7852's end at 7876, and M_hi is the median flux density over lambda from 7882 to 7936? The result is 8.12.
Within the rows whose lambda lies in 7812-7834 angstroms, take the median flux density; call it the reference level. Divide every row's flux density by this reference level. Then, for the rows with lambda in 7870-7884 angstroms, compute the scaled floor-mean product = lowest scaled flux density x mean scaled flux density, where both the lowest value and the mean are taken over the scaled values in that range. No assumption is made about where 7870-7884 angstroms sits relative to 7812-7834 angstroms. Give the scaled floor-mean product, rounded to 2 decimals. 0.78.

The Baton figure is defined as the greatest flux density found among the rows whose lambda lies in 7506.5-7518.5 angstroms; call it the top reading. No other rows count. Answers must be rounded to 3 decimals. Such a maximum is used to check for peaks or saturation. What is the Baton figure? 10.230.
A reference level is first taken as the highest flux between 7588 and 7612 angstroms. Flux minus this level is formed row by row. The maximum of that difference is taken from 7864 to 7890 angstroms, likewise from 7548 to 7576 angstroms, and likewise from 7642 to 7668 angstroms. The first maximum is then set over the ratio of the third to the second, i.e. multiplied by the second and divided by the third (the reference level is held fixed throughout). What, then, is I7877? 0.7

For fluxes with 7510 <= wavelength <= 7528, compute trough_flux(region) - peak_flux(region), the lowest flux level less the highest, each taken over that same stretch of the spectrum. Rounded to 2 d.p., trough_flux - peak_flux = -0.64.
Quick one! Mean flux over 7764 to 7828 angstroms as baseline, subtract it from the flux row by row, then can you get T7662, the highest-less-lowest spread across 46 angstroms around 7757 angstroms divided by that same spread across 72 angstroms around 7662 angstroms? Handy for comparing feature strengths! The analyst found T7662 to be 1.1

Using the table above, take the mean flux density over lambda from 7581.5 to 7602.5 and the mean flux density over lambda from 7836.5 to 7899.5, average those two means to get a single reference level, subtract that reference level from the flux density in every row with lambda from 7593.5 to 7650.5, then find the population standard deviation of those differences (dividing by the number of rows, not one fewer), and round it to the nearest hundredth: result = 0.32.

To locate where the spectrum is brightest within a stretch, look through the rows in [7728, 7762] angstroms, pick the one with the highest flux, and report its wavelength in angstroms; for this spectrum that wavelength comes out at 7742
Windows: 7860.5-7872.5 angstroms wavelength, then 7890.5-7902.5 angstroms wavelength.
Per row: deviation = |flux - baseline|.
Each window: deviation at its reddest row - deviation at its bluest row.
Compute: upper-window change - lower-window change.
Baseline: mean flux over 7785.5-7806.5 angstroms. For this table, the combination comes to 0.7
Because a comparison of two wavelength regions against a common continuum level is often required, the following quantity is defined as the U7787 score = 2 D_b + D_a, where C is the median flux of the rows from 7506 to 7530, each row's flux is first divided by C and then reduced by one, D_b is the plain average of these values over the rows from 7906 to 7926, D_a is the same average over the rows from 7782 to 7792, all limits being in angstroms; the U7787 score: -0.26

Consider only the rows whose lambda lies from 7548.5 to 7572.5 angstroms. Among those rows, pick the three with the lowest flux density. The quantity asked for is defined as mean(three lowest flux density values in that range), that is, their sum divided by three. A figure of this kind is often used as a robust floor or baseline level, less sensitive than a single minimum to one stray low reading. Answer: 10.0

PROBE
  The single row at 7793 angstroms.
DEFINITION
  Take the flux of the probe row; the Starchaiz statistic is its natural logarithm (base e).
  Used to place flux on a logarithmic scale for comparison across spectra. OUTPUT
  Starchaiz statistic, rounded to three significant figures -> 2.32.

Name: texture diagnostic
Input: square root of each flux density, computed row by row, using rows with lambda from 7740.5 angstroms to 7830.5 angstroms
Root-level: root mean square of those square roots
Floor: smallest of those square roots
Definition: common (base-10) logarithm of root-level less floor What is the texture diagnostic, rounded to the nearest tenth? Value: -0.8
